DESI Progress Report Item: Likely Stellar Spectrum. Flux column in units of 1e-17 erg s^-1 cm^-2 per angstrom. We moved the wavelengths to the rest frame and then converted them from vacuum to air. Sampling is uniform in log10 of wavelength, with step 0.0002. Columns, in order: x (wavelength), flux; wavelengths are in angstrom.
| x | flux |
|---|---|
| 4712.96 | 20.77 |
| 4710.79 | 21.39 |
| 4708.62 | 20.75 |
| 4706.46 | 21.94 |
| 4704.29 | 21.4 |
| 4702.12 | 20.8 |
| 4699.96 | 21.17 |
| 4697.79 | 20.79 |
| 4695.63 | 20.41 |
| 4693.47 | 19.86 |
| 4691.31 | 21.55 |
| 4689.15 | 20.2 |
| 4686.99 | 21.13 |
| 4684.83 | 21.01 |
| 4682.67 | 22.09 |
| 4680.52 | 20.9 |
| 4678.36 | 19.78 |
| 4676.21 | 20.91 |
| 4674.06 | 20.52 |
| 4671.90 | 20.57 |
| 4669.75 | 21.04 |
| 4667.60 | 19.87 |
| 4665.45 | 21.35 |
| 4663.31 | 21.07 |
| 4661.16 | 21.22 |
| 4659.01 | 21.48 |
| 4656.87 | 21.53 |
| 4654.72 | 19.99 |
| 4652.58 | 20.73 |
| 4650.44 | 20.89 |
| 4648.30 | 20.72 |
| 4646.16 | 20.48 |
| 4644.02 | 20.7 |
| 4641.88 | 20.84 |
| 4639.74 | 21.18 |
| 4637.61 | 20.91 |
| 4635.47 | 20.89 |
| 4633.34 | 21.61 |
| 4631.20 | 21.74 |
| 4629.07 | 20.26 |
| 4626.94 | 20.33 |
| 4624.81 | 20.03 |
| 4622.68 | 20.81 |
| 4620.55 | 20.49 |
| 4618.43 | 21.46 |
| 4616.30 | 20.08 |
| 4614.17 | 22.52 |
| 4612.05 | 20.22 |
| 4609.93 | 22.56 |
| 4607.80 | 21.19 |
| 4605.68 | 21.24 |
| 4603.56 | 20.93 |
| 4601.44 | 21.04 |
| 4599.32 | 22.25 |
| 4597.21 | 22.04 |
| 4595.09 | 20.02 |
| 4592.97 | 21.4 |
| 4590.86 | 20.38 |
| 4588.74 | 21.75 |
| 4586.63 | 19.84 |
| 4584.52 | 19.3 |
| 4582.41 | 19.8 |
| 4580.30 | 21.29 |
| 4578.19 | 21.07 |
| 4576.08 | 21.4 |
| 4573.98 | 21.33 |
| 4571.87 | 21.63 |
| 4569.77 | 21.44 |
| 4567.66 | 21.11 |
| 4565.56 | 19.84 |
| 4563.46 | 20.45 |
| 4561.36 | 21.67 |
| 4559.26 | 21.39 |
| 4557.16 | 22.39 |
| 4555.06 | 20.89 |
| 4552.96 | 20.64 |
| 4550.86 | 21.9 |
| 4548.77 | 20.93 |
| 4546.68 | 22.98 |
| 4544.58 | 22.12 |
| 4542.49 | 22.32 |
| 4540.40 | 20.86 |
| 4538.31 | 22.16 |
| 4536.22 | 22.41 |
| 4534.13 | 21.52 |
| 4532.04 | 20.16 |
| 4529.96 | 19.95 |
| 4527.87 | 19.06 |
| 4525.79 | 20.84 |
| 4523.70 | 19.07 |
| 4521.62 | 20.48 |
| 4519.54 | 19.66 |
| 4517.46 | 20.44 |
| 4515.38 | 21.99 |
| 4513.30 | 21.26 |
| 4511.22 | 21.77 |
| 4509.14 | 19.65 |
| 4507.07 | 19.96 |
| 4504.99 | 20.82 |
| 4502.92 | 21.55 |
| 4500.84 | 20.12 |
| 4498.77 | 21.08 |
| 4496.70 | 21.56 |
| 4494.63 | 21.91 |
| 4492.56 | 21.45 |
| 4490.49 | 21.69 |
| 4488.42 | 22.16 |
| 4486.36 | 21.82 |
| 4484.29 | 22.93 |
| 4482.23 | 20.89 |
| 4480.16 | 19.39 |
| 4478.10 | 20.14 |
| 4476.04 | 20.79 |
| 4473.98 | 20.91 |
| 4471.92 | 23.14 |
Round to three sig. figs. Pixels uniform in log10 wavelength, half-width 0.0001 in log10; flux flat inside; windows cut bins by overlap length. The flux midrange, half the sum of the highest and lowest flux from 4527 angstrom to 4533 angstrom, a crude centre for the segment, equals 19.6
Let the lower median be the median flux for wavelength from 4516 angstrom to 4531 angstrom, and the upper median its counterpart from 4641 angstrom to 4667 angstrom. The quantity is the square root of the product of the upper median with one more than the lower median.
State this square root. 20.9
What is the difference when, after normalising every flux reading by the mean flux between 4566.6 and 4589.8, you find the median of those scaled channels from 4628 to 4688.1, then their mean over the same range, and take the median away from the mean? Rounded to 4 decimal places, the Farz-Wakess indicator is 0.0001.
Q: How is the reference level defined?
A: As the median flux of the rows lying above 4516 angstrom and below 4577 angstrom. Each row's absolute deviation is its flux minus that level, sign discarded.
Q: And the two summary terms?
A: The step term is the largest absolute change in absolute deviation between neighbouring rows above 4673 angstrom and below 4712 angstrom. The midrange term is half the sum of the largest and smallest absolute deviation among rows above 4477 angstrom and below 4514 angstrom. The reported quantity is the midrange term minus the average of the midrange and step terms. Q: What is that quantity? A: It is -0.10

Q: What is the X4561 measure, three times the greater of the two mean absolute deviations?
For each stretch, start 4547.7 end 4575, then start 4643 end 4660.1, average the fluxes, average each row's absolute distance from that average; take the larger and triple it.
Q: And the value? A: 1.54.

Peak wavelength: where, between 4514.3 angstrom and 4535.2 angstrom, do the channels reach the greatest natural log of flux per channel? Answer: 4515.38 angstrom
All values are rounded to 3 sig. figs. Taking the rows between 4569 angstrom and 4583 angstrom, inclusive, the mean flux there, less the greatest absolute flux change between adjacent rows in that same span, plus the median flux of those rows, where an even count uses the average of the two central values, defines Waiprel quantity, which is 41.0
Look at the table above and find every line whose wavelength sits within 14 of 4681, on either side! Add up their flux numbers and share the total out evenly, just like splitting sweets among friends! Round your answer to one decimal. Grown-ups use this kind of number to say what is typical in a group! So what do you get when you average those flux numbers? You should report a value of 20.7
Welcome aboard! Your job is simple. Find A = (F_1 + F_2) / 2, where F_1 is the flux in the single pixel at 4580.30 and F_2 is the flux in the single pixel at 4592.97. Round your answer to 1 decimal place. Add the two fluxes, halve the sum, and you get 21.3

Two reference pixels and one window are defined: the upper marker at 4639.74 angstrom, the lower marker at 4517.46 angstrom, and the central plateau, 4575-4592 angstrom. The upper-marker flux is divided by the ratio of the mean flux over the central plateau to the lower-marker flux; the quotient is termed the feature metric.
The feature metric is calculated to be 21.0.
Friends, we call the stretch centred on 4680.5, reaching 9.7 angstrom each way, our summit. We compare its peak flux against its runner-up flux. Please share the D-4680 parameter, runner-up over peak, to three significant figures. 0.957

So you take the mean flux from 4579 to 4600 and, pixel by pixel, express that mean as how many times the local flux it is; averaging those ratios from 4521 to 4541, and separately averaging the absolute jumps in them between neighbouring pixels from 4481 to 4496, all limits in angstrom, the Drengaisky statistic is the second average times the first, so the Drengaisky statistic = 0.0338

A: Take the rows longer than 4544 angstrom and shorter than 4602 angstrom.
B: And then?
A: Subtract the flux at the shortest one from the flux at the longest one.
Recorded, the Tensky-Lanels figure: -1.1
